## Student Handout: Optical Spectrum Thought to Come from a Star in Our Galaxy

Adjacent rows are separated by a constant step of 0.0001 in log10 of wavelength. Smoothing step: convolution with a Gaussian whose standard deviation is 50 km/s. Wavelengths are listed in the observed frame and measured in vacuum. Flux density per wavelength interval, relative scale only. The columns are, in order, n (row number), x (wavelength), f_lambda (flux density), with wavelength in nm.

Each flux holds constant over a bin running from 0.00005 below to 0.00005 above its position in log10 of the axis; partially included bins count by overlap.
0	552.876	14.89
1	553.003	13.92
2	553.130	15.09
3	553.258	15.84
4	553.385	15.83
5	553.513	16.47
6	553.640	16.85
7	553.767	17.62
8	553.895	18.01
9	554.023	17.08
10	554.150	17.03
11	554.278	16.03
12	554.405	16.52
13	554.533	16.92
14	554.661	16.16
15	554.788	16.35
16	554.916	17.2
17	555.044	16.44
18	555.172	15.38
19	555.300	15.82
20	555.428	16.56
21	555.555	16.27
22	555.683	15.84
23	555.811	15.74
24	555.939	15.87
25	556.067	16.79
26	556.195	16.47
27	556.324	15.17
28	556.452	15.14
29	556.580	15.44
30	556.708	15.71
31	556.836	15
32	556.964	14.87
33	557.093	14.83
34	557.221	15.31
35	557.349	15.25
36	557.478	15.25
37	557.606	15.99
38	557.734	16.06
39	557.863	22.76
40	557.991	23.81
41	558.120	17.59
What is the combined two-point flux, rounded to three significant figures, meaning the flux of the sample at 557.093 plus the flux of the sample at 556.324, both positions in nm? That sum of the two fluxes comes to 30.0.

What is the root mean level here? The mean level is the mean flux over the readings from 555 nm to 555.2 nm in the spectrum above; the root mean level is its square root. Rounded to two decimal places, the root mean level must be 3.99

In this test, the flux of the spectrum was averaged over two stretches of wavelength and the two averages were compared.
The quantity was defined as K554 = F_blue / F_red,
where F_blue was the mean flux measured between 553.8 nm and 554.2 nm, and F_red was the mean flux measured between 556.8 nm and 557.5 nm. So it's 1.15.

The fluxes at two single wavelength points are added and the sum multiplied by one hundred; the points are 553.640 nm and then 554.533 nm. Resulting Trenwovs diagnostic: 3377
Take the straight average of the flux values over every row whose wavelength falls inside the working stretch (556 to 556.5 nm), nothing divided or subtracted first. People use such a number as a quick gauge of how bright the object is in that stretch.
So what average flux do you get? 15.9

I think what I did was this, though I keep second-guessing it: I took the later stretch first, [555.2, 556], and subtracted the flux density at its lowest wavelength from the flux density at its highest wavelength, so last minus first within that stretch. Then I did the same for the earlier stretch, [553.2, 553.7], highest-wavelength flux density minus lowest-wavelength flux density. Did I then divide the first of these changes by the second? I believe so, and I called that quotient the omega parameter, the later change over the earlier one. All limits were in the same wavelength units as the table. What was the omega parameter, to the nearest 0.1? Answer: 0.0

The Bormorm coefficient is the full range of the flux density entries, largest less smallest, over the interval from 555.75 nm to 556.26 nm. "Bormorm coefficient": 1.05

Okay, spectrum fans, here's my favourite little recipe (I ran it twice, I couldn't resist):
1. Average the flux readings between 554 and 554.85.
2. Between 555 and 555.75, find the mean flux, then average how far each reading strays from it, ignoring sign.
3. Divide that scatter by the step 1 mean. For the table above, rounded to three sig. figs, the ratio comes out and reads 0.0224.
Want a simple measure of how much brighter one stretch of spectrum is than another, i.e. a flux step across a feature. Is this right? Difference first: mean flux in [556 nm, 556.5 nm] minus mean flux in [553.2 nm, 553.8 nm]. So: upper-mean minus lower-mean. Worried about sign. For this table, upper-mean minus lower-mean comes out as -0.6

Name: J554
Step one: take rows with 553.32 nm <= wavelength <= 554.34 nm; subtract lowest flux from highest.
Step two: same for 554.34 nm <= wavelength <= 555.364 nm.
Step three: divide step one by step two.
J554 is 1.20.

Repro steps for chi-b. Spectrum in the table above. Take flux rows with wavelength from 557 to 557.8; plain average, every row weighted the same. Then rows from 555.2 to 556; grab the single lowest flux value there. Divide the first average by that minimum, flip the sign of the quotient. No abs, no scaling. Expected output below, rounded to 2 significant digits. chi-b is -0.98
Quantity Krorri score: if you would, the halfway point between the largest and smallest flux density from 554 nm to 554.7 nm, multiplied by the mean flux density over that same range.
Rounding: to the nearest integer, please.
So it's 275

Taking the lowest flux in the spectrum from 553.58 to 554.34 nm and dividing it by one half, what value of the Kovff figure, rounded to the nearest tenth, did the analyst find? 32.1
